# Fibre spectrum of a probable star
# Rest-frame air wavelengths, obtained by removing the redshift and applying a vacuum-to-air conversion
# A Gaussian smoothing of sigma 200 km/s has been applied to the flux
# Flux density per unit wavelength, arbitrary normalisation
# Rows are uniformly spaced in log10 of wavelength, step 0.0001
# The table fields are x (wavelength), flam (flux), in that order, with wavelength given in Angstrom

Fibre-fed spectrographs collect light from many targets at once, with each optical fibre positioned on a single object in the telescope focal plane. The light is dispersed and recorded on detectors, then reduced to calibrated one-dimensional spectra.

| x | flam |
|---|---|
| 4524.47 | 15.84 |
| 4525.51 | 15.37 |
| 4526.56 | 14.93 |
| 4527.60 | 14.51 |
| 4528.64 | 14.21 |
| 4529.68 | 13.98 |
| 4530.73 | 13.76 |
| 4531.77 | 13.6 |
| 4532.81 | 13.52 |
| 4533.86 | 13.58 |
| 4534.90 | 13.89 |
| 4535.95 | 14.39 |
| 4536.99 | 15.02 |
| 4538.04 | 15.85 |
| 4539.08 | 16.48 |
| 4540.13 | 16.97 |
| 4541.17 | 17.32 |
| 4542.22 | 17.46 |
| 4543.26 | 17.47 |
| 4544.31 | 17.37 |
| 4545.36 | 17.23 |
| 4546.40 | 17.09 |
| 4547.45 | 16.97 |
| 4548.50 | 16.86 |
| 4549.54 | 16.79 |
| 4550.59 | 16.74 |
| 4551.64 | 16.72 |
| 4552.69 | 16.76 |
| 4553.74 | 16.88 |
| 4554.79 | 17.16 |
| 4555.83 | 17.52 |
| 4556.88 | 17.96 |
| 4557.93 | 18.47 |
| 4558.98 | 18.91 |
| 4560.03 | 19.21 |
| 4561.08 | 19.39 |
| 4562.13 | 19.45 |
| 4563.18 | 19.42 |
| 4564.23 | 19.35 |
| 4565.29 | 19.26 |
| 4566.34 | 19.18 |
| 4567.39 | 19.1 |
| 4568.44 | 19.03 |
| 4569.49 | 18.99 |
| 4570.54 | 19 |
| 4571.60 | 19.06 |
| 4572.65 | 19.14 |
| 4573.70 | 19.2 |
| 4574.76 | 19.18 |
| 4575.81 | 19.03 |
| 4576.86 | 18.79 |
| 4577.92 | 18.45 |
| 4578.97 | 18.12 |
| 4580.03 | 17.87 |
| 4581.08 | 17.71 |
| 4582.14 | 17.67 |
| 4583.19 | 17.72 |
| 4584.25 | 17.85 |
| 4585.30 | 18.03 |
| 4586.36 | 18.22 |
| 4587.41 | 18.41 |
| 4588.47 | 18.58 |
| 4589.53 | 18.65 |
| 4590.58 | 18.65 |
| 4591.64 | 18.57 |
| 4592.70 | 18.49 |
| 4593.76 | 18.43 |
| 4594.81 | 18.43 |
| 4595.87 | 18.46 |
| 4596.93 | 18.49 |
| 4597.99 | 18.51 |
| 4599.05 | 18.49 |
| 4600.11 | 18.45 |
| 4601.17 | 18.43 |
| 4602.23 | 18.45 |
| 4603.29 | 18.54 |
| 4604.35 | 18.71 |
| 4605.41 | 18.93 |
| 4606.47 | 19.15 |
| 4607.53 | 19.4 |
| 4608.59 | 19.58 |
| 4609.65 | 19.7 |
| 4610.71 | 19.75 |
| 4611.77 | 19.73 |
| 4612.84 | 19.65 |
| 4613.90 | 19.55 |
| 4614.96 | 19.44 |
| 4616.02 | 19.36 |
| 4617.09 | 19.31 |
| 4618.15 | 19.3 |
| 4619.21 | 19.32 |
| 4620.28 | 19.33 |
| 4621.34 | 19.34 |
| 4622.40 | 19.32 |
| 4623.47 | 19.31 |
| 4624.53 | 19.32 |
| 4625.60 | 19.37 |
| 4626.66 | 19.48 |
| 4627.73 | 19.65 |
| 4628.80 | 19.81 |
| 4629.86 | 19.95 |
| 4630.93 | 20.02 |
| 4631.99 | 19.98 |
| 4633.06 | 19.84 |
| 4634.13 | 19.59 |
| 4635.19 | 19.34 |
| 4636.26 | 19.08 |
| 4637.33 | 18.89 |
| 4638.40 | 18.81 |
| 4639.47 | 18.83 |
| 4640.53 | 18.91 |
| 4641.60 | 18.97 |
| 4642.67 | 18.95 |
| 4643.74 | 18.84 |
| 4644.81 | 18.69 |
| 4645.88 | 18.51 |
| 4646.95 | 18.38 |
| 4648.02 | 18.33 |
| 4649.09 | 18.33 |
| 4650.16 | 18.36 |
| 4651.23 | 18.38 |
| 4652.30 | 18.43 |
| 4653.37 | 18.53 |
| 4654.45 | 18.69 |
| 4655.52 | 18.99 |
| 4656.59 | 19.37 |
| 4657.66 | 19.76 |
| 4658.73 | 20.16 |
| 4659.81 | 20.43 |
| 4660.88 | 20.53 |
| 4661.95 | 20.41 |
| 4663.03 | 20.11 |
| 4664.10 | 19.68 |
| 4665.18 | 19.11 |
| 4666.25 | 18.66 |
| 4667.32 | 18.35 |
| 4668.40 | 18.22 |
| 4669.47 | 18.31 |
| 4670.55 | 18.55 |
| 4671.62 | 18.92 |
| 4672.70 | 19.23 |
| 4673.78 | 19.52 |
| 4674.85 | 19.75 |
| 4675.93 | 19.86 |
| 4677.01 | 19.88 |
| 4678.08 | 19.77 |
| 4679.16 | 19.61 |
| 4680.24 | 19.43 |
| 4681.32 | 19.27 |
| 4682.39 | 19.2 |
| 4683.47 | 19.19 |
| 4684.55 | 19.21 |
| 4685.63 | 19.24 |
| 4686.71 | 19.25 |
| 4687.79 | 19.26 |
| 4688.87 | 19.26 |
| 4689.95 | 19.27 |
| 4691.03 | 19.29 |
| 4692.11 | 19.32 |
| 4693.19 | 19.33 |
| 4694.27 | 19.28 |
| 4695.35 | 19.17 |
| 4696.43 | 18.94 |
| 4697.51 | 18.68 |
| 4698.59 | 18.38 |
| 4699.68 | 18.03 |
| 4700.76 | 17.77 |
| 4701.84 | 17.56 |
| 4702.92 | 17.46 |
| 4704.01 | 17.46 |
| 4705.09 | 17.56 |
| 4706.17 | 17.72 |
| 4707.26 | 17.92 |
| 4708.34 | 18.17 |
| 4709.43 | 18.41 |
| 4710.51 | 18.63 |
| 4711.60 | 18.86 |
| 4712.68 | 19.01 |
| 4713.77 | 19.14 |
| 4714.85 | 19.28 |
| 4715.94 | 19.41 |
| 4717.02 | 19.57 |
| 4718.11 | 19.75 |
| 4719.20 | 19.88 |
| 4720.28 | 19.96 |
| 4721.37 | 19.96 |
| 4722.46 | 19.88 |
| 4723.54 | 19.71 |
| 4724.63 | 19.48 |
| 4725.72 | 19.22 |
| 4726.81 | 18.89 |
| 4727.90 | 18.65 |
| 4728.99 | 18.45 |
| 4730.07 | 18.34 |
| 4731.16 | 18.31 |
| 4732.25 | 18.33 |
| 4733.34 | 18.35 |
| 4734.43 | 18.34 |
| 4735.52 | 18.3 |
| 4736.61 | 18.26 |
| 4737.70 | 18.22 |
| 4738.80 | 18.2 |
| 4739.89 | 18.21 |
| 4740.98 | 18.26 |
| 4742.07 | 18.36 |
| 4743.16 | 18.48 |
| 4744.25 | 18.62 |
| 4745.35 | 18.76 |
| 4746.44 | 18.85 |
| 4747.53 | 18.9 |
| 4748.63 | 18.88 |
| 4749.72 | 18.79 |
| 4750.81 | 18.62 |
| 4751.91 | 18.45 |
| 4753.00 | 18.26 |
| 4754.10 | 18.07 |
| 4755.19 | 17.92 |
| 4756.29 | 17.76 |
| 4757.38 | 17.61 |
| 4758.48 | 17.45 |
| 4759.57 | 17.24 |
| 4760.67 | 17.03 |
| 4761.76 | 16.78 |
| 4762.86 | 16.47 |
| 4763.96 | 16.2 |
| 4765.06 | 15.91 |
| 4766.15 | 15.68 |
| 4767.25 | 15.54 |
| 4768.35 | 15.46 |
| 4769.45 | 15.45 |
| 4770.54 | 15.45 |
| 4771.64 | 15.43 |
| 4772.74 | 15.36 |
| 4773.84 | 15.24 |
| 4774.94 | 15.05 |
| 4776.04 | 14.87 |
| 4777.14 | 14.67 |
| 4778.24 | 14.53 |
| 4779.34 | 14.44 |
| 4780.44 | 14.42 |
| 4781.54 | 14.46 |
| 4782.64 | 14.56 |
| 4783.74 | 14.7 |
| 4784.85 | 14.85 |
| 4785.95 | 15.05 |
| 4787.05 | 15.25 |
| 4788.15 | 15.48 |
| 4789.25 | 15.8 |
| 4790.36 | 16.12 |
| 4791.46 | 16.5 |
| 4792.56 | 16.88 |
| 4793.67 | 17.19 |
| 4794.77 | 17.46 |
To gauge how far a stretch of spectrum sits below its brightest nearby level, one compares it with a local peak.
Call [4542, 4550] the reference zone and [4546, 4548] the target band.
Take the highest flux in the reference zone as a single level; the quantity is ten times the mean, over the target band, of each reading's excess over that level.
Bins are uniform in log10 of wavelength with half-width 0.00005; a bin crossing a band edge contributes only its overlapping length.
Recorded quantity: -4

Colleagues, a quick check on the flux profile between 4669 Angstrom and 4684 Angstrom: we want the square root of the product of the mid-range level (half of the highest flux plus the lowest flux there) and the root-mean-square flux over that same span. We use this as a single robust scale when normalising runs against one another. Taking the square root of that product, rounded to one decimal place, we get 19.2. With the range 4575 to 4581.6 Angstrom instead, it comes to 18.4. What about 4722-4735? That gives 19.0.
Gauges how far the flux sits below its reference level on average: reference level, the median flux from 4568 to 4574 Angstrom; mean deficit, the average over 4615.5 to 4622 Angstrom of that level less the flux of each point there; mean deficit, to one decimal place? -0.3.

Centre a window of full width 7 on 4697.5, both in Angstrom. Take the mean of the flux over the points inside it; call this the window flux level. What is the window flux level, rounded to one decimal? 18.6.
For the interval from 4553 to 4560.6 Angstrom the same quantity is 18.0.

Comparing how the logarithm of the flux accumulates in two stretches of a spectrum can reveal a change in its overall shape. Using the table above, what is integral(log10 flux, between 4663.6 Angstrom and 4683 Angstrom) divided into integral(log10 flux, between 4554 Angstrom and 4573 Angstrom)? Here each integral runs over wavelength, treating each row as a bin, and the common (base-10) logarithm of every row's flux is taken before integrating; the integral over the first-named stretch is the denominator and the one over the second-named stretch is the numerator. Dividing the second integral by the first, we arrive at 0.97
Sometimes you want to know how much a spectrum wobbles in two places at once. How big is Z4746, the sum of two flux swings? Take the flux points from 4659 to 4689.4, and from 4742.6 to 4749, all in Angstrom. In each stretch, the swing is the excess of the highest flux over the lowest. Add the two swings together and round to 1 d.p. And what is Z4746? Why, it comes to 2.7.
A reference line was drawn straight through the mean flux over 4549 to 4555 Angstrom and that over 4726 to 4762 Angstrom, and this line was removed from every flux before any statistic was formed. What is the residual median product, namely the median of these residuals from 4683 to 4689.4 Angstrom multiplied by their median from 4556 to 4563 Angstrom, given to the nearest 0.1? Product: 3.1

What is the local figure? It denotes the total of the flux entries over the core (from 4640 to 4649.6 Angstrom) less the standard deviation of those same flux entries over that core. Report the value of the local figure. 168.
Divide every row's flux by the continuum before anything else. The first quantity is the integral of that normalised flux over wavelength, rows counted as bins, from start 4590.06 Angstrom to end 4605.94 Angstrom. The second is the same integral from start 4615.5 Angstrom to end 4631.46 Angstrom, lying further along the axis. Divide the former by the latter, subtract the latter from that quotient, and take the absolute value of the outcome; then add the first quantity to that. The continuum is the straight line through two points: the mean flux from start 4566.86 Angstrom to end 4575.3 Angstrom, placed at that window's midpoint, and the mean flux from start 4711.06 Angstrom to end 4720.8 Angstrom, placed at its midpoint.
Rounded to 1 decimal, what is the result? 30.6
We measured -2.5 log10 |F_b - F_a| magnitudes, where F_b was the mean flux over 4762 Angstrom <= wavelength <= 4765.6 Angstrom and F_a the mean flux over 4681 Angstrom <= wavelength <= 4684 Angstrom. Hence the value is -1.2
